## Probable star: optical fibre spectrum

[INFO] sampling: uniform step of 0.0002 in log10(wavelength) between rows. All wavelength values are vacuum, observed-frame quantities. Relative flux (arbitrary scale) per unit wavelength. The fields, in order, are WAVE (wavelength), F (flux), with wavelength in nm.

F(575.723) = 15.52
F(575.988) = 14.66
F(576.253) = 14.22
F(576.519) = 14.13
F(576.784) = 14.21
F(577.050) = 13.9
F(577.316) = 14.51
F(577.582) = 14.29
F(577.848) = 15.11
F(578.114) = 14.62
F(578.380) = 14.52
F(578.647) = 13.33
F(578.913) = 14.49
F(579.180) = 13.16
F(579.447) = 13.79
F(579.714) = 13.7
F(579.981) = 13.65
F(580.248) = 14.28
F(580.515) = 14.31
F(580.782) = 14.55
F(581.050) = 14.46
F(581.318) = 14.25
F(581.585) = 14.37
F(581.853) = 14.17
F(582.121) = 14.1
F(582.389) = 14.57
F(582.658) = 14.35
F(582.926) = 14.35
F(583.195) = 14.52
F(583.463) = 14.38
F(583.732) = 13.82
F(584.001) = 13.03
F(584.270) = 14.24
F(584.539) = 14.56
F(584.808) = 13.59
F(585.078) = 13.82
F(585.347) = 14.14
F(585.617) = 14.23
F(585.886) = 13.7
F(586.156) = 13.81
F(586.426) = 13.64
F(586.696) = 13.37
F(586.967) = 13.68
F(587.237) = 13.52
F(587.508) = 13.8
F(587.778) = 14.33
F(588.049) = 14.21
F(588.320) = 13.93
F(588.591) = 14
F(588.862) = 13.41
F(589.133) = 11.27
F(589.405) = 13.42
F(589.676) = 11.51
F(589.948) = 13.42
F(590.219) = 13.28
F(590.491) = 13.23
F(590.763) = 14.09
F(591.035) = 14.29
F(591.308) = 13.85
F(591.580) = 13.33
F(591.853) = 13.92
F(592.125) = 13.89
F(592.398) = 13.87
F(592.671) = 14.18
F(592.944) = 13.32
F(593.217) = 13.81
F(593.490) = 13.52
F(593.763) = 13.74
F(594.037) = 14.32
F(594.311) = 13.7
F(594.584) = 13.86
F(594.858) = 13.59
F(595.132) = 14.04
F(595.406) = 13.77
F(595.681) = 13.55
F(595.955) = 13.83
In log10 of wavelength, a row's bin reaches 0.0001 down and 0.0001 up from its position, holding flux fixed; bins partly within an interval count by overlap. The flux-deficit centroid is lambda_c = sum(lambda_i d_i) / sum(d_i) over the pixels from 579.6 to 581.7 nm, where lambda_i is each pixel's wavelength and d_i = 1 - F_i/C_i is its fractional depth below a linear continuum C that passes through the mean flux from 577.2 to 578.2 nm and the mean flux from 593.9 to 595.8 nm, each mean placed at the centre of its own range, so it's 580.12 nm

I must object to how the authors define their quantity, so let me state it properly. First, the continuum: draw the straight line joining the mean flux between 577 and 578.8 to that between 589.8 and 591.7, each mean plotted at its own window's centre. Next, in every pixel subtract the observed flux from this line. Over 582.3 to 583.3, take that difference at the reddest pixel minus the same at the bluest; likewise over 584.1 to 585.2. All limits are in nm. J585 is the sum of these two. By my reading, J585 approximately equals 0.38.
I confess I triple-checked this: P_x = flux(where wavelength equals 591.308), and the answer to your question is 13.85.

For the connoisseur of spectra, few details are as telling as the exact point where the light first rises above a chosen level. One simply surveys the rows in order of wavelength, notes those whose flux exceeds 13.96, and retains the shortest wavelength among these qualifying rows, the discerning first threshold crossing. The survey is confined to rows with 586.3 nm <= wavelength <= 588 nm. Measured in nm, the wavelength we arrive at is 587.778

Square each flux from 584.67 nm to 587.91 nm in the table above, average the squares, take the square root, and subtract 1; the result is 12.8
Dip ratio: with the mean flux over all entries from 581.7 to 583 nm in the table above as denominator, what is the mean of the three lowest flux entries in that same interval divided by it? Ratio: 0.993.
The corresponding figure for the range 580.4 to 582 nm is 0.992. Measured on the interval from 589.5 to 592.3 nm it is 0.940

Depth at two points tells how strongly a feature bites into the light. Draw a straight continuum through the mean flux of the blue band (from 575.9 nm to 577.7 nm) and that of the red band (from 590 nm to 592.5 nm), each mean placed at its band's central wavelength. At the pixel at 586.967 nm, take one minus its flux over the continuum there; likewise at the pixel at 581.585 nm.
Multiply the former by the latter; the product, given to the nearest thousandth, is 0.000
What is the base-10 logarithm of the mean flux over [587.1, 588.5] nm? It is 1.145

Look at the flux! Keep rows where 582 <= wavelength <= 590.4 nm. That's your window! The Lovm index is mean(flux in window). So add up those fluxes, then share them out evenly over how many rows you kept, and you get 13.7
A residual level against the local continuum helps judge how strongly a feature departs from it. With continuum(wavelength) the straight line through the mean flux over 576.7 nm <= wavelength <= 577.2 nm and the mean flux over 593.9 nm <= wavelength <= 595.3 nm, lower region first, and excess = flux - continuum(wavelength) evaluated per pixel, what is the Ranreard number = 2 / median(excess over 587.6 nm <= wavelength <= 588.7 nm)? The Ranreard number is 13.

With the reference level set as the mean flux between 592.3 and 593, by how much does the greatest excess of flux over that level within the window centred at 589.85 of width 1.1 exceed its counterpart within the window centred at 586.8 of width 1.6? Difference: -0.39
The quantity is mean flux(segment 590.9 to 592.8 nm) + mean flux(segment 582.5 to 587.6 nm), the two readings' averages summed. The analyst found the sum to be 27.8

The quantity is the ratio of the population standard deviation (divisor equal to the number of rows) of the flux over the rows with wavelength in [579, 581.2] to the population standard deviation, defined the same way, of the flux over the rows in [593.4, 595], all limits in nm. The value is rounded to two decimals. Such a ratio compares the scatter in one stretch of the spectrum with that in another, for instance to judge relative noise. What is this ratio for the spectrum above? 1.74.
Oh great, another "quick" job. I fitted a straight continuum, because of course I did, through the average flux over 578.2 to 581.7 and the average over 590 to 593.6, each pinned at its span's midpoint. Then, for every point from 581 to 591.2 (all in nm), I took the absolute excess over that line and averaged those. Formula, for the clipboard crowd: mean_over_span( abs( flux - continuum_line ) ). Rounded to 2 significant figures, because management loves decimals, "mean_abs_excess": 0.45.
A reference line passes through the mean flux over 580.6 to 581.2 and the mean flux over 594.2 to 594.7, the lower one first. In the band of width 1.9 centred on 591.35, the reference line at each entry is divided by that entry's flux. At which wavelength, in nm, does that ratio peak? 590.491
